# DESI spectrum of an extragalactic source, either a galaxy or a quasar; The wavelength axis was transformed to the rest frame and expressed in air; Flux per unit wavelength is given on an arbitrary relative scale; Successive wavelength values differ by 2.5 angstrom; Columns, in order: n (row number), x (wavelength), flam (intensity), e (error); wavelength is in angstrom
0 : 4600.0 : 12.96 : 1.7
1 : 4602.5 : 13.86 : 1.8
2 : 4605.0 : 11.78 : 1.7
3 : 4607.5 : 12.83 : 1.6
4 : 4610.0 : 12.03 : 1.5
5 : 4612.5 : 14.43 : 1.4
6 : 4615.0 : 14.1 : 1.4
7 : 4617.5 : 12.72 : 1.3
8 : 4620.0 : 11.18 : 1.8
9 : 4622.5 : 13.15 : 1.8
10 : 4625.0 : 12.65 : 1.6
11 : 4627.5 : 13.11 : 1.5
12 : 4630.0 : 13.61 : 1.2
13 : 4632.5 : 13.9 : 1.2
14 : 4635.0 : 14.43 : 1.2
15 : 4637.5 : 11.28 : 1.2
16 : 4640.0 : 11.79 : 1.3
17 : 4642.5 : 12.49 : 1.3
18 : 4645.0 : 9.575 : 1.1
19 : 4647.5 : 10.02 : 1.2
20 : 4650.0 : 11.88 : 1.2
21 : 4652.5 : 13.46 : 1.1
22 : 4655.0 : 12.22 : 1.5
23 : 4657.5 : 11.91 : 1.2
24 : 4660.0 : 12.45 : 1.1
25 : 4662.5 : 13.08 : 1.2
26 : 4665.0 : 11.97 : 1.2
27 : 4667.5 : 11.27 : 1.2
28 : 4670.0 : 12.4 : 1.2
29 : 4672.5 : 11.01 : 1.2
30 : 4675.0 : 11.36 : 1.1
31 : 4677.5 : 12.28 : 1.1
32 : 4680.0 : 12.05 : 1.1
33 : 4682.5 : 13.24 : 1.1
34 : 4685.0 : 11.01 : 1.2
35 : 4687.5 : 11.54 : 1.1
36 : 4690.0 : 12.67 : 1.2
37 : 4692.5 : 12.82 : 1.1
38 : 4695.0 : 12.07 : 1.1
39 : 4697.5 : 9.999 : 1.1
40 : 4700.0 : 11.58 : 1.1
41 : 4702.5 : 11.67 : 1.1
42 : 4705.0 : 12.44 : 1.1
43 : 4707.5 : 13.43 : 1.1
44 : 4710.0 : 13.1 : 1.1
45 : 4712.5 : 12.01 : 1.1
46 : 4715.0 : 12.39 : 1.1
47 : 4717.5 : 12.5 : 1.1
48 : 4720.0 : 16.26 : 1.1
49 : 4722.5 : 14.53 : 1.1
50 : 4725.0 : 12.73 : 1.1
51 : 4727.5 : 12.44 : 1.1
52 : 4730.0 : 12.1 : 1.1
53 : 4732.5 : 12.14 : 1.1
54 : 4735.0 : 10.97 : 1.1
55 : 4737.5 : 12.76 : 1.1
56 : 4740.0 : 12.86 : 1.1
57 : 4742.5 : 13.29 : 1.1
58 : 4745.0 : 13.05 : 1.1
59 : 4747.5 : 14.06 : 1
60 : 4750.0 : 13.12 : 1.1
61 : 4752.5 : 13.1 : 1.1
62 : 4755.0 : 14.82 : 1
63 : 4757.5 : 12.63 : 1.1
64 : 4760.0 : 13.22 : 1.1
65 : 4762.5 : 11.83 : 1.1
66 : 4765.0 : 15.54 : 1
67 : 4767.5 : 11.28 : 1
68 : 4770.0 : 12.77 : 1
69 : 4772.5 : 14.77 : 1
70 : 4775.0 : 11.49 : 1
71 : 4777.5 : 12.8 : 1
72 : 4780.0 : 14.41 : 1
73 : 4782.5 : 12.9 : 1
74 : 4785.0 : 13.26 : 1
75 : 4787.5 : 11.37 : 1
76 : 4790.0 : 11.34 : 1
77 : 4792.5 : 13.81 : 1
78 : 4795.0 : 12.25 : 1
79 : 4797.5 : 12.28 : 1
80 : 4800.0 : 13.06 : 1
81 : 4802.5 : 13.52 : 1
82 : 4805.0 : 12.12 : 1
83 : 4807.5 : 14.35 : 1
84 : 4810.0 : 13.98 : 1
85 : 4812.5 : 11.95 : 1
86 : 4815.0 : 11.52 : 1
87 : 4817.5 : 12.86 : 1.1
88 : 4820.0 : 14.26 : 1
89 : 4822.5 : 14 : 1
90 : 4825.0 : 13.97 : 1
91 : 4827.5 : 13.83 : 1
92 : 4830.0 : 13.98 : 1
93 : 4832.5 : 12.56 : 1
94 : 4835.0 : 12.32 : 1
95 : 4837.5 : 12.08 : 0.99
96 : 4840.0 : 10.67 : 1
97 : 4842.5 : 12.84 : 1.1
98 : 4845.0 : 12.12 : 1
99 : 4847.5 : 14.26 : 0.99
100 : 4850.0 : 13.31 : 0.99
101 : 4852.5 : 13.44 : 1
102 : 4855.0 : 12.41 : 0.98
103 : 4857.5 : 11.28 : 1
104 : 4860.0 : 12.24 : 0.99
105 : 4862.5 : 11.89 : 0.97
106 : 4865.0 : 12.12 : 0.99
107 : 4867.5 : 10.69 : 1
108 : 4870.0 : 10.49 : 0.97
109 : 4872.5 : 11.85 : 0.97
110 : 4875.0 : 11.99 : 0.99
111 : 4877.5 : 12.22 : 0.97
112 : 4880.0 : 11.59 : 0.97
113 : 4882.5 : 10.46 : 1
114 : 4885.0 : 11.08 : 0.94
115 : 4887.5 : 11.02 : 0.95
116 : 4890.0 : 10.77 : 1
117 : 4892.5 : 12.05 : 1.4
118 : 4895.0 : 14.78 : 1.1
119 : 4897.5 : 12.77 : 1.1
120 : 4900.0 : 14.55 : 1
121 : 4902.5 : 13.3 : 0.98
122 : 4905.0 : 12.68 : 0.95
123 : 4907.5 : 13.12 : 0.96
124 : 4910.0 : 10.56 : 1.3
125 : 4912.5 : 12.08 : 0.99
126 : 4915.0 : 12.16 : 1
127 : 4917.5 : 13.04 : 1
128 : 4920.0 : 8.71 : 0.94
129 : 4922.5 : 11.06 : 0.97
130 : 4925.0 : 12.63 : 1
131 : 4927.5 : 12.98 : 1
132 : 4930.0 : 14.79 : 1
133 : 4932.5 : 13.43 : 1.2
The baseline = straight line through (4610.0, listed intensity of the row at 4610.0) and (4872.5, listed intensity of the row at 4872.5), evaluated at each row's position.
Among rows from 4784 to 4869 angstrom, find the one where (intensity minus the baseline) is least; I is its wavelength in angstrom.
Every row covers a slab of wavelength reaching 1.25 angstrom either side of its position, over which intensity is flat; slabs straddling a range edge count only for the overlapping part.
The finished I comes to 4840.0 angstrom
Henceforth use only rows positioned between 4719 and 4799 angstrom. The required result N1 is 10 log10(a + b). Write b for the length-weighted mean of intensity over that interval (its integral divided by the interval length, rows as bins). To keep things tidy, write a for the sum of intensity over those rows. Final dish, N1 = 26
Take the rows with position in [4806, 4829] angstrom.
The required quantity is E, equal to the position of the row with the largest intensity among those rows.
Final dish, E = 4807.5 angstrom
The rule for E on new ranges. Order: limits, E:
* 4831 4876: 4847.5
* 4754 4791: 4765.0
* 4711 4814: 4720.0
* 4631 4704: 4635.0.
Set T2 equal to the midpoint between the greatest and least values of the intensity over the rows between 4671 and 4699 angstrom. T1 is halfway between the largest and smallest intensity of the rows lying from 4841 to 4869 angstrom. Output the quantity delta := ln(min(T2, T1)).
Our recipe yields 2.45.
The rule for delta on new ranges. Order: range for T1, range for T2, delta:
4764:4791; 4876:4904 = 2.54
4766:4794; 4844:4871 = 2.52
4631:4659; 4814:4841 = 2.49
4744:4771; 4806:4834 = 2.56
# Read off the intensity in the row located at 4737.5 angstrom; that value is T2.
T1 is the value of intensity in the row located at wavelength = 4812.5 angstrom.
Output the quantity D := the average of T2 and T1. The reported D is 12.4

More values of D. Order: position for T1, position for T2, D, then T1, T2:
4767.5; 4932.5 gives 12.4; 11.28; 13.43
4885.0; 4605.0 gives 11.4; 11.08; 11.78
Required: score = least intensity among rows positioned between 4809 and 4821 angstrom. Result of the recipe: 11.52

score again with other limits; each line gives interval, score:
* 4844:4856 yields 12.12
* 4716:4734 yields 12.1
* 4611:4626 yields 11.18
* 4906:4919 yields 10.56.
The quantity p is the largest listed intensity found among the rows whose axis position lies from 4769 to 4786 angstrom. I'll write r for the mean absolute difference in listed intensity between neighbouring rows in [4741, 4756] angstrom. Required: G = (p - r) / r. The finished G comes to 18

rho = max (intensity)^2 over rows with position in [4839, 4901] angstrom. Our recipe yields 218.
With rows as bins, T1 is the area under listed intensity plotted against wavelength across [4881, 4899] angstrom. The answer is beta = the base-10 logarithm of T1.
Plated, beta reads 2.33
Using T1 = 214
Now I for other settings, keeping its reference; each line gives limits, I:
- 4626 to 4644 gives 4637.5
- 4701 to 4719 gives 4702.5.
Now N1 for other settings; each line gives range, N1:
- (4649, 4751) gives 27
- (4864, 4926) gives 25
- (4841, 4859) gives 20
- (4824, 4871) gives 24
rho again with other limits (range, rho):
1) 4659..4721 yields 264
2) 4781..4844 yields 206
